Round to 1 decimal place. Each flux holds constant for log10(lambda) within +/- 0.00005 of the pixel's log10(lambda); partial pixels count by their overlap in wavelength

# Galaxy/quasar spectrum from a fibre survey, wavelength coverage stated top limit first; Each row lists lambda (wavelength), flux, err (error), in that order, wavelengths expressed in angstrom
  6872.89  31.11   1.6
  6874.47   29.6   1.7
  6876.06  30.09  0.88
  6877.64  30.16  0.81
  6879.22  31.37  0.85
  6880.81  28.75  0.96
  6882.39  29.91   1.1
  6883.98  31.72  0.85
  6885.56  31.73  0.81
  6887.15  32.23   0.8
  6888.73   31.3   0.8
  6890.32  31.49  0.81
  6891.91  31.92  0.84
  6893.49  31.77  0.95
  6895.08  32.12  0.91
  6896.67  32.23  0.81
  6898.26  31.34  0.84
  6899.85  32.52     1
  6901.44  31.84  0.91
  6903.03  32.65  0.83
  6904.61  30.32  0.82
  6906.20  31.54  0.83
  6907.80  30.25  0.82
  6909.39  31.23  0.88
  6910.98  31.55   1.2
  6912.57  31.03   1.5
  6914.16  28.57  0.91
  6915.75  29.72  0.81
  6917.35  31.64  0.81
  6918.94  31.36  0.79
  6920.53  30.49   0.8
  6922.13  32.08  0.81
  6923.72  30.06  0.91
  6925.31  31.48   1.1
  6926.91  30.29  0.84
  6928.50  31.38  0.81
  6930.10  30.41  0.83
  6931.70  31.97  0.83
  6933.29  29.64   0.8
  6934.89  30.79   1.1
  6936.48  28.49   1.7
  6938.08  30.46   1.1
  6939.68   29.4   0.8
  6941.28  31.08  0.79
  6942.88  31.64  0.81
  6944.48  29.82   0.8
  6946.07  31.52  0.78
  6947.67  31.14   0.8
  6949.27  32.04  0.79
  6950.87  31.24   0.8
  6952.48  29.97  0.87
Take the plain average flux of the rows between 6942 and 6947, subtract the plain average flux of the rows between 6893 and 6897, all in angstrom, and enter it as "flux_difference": -1.0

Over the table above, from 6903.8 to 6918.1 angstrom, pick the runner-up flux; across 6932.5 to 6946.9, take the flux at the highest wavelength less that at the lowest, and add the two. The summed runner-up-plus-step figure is 33.4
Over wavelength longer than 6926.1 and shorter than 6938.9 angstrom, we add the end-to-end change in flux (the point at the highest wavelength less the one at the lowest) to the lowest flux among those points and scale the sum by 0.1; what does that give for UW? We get 2.87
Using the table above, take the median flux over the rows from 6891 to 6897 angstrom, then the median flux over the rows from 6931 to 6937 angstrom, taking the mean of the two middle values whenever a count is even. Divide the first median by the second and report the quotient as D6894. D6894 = 1.06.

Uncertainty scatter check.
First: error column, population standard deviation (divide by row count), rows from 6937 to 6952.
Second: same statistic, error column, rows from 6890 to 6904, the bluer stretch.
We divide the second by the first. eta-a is 0.67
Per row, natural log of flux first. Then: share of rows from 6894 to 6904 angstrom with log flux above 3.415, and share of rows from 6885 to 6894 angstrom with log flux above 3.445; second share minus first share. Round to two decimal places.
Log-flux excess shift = -0.17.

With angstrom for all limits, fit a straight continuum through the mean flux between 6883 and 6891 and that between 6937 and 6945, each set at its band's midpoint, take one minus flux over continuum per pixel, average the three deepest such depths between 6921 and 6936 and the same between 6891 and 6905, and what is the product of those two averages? 0.0002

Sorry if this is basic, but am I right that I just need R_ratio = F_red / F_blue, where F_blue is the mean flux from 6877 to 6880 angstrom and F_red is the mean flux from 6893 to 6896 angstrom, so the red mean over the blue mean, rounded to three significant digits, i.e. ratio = 1.04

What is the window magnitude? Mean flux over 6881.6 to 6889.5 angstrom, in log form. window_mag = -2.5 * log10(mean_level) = -3.74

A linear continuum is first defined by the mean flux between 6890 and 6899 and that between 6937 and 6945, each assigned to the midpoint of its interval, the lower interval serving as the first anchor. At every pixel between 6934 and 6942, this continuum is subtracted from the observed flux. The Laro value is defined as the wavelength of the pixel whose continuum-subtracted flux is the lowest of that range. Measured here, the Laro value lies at 6936.48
